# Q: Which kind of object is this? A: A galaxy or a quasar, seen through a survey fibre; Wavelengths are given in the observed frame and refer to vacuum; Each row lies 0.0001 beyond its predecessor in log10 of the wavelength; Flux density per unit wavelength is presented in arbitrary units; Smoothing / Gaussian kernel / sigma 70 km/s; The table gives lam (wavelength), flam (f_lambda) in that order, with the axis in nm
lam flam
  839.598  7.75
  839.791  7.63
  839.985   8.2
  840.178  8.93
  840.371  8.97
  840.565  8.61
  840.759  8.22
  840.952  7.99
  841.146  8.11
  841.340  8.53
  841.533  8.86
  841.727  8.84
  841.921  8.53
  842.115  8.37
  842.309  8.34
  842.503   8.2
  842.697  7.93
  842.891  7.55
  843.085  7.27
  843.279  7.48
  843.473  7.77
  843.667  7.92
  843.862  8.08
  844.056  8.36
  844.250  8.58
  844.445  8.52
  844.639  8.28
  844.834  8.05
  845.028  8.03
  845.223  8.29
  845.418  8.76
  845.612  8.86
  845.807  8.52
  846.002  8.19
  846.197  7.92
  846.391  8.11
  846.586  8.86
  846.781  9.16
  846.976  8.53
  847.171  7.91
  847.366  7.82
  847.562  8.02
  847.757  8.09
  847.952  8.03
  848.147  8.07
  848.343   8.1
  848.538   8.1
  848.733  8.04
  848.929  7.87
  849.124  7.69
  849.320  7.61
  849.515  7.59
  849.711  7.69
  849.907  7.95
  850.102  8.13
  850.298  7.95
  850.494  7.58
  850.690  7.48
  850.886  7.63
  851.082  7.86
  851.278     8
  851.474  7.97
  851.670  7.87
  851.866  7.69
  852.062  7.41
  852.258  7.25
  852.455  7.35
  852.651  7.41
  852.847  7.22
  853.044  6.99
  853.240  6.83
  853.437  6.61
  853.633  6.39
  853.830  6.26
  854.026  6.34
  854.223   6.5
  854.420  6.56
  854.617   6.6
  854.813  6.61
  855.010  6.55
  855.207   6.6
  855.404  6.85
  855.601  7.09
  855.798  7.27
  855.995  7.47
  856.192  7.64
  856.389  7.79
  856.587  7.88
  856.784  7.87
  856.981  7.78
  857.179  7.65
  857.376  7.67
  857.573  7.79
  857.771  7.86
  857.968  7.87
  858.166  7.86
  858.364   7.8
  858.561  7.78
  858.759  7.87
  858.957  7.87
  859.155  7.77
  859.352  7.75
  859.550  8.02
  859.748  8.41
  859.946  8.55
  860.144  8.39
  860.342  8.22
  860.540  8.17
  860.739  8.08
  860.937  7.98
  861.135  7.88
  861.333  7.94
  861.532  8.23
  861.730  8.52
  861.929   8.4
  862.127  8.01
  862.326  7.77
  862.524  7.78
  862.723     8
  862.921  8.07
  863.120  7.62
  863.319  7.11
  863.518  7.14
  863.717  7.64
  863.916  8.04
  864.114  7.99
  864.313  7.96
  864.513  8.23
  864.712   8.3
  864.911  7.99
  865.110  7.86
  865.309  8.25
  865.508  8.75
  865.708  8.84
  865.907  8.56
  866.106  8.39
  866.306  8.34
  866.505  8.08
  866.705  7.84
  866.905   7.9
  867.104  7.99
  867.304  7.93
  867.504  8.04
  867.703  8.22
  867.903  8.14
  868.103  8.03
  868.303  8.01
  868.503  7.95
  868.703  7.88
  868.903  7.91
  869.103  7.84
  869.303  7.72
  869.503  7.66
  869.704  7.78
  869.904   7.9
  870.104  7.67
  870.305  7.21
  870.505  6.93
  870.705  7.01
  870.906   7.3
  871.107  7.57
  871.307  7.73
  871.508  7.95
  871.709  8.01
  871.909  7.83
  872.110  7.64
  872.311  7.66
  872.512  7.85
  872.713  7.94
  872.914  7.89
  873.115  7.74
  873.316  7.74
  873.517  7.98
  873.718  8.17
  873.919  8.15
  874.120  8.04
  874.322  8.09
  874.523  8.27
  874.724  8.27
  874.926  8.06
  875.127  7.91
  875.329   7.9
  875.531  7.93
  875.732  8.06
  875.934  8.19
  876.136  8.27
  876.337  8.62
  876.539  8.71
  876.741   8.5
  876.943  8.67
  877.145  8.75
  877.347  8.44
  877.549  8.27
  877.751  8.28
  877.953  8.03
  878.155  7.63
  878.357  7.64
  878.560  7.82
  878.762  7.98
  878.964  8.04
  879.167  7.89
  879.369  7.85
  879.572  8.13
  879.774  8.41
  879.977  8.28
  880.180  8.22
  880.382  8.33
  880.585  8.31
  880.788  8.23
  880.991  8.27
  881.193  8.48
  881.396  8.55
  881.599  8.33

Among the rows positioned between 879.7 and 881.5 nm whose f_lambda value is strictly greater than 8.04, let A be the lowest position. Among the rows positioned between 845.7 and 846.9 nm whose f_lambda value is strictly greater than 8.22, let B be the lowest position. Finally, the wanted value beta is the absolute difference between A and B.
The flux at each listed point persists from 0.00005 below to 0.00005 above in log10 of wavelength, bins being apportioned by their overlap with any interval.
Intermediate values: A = 879.774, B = 845.807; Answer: 33.97 nm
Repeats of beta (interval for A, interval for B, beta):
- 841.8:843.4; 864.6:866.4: 22.79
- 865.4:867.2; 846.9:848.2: 18.53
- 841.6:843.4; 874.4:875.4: 32.80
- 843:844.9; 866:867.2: 22.24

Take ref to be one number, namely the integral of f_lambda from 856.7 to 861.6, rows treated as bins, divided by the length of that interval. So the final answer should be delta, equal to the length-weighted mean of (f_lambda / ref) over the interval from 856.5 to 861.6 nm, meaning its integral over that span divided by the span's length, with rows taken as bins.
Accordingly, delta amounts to 1.00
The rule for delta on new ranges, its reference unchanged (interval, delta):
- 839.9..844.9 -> 1.04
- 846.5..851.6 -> 1.00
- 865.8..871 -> 0.99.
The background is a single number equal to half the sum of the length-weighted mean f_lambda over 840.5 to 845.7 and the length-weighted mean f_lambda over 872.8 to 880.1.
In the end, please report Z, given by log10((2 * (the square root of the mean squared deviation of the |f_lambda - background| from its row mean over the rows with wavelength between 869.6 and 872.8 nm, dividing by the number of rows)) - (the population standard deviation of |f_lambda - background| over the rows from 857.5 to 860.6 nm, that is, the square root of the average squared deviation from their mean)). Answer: -0.3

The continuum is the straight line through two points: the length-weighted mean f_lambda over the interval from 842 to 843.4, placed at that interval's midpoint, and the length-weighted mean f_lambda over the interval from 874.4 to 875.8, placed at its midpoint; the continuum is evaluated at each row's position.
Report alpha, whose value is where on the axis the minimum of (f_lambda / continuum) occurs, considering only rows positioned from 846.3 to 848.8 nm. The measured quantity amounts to 847.366 nm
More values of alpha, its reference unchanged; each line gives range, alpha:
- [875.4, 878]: 875.531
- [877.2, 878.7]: 878.155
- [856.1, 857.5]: 856.192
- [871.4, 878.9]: 878.155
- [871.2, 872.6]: 872.110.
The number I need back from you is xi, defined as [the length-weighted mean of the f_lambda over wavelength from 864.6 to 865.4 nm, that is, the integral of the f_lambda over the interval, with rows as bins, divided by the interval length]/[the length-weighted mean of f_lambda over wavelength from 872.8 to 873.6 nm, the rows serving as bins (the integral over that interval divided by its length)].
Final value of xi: 1.03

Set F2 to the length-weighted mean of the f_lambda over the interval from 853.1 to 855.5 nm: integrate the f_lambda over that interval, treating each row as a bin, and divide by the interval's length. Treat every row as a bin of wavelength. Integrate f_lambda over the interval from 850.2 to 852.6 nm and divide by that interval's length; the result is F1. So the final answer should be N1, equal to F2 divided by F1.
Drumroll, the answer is 0.86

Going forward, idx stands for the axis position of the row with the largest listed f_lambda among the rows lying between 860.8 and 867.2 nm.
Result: 865.708 nm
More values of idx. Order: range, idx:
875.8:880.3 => 877.145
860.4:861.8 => 861.730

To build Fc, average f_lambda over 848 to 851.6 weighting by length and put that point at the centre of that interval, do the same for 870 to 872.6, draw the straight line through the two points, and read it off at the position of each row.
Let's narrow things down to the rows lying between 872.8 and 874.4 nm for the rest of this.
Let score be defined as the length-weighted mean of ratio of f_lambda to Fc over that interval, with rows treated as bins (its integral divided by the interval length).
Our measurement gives 1.058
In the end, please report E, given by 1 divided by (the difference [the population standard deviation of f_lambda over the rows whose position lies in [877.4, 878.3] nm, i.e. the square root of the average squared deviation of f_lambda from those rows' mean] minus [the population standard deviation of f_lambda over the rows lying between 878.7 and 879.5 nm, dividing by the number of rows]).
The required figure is 5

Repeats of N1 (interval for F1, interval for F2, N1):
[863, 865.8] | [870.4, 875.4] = 0.98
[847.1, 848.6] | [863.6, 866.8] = 1.02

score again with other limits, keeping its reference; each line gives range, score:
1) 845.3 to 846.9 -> 1.081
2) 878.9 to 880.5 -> 1.093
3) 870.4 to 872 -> 0.997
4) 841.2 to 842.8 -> 1.060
